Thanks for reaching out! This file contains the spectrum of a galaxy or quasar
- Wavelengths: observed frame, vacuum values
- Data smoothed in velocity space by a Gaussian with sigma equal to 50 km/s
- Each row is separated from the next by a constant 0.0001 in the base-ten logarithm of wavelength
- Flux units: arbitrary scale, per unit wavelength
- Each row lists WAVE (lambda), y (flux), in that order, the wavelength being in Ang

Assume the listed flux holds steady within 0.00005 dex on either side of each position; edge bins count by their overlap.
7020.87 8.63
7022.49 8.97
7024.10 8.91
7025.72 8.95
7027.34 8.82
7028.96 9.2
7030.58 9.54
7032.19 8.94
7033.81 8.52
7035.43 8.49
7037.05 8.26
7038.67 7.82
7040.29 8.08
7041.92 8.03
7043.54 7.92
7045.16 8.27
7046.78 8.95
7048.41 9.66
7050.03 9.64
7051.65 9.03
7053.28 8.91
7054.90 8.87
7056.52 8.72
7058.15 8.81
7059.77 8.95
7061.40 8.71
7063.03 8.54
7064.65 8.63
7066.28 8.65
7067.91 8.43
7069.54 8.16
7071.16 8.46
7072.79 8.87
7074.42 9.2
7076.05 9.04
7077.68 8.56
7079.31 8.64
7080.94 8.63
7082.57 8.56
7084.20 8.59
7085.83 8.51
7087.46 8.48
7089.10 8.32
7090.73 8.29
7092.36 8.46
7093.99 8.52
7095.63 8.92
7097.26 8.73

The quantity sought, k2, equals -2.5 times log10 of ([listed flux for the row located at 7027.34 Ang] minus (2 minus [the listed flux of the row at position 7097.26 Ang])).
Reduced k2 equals -2.98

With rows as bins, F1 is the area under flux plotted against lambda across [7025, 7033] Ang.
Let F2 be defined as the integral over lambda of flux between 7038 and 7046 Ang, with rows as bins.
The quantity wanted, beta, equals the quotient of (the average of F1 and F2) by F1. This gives 0.94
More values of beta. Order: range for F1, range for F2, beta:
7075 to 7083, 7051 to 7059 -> 1.01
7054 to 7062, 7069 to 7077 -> 1.00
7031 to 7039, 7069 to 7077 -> 1.02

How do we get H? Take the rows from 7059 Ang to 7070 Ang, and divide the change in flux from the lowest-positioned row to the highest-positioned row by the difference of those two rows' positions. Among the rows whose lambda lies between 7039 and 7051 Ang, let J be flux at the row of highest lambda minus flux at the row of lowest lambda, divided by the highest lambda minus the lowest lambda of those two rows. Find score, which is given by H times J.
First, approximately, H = -0.081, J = 0.160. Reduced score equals -0.0130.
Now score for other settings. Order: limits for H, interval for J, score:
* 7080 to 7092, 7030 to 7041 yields 0.0052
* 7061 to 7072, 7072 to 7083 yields 0.0008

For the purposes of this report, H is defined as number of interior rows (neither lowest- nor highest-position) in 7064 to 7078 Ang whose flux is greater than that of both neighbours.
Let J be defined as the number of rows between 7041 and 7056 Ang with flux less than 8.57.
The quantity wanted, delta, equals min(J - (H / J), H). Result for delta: 2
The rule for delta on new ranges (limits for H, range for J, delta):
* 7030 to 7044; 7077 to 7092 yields 1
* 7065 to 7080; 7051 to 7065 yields 0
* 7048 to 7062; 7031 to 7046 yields 1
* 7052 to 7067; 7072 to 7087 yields 1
